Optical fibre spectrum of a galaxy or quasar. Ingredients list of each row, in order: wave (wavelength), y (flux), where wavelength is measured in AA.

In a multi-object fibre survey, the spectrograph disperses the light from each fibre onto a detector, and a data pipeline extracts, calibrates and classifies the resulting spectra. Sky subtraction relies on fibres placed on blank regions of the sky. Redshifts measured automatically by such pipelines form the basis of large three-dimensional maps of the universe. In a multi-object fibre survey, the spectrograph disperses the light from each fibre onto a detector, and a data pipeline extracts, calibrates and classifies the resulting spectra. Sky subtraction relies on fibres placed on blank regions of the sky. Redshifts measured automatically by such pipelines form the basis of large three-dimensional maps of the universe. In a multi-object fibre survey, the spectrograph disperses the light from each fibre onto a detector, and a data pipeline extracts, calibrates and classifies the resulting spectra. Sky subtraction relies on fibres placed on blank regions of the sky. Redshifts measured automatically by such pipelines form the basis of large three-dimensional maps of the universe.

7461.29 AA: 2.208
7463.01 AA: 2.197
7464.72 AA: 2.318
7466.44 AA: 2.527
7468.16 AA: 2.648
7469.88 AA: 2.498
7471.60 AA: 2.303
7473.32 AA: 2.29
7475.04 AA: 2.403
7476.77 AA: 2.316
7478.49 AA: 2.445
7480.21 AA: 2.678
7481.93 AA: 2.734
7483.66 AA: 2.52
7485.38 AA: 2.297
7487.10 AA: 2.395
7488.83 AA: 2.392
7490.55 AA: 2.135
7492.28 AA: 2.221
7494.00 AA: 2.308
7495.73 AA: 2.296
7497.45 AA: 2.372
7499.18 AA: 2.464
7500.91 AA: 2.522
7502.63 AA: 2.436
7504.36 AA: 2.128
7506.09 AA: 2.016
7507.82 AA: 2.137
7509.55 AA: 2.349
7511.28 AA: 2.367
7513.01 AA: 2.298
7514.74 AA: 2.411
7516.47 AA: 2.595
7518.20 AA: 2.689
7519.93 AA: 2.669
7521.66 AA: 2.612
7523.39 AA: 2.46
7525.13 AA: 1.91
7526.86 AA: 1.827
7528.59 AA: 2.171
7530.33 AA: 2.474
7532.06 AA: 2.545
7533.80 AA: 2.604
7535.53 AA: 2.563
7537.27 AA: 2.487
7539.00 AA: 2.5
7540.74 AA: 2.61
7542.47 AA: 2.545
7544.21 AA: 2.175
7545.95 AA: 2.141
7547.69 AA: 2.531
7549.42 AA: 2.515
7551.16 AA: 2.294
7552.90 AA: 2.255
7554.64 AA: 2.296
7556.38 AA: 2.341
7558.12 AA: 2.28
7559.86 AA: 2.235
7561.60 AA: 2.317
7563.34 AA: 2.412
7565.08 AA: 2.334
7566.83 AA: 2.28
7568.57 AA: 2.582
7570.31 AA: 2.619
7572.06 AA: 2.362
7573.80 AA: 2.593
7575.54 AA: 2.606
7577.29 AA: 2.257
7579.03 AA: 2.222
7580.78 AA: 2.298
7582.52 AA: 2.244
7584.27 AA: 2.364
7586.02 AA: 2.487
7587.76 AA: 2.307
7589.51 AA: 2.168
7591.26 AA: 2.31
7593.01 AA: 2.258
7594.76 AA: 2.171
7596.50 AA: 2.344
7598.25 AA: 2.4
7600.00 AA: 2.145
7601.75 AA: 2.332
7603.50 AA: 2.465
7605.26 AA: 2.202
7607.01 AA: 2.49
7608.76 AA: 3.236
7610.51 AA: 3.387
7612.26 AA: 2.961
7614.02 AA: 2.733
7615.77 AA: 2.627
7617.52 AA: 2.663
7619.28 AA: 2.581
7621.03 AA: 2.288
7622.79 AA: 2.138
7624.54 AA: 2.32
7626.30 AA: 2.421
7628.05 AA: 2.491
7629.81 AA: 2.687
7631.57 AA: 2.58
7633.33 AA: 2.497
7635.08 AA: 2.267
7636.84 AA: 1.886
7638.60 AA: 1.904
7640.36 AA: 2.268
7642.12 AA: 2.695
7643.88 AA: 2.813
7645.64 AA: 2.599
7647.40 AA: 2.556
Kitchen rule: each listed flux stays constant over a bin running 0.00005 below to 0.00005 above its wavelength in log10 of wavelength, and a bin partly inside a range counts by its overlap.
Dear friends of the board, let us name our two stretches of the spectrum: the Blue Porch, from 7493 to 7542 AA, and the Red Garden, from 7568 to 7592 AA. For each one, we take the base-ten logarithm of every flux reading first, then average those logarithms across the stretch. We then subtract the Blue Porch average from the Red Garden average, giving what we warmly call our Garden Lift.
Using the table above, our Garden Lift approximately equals 0.001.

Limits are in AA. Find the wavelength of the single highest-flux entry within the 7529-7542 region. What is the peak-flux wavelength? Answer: 7540.74 AA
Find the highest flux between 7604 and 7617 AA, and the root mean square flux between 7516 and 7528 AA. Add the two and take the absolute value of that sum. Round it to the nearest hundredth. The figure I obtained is 5.81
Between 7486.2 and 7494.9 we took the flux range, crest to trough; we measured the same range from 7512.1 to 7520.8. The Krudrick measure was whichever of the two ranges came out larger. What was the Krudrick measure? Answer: 0.39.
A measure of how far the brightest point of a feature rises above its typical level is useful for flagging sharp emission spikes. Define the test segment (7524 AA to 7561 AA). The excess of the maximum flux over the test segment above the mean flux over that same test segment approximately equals 0.26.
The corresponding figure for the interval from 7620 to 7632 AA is 0.27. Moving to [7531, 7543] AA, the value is 0.06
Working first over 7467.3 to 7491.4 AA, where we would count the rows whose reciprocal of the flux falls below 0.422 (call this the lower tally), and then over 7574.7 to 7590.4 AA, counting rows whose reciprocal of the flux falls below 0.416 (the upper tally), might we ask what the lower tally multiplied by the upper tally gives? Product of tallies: 18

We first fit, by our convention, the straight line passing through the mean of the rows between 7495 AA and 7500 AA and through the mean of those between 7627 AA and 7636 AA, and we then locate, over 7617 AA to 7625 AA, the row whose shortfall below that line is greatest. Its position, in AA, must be 7622.79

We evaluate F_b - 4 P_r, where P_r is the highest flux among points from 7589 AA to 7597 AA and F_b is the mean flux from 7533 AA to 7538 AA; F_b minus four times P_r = -6.82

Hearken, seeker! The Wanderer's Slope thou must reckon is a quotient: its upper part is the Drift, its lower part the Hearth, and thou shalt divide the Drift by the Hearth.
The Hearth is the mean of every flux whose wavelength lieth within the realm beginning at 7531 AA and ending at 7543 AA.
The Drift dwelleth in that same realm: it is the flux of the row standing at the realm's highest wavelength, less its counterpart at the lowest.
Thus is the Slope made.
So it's 0.00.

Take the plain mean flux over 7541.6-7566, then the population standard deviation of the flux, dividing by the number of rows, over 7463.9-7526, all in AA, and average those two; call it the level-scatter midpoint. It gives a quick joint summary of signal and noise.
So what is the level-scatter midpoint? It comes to 1.26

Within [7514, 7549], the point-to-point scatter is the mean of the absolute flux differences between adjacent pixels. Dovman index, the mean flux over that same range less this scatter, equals 2.27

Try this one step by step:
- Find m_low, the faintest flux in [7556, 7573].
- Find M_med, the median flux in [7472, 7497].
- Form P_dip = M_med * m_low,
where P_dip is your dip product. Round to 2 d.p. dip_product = 5.26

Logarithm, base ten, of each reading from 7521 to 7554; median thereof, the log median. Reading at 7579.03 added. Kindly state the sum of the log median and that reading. 2.6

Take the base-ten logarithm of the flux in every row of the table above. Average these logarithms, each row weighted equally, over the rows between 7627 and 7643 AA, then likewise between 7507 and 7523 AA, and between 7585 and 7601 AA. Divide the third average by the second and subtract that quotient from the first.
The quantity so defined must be -0.551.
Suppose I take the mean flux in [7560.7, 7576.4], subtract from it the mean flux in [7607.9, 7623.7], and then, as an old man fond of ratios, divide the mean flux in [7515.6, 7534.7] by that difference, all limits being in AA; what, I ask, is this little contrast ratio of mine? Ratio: -9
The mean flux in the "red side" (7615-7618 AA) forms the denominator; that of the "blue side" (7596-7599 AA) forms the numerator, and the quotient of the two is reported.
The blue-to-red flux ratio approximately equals 0.90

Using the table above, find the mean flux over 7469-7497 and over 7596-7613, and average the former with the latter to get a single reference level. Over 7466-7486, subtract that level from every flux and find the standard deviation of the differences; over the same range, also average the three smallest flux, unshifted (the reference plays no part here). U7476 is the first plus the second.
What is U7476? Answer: 2.45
